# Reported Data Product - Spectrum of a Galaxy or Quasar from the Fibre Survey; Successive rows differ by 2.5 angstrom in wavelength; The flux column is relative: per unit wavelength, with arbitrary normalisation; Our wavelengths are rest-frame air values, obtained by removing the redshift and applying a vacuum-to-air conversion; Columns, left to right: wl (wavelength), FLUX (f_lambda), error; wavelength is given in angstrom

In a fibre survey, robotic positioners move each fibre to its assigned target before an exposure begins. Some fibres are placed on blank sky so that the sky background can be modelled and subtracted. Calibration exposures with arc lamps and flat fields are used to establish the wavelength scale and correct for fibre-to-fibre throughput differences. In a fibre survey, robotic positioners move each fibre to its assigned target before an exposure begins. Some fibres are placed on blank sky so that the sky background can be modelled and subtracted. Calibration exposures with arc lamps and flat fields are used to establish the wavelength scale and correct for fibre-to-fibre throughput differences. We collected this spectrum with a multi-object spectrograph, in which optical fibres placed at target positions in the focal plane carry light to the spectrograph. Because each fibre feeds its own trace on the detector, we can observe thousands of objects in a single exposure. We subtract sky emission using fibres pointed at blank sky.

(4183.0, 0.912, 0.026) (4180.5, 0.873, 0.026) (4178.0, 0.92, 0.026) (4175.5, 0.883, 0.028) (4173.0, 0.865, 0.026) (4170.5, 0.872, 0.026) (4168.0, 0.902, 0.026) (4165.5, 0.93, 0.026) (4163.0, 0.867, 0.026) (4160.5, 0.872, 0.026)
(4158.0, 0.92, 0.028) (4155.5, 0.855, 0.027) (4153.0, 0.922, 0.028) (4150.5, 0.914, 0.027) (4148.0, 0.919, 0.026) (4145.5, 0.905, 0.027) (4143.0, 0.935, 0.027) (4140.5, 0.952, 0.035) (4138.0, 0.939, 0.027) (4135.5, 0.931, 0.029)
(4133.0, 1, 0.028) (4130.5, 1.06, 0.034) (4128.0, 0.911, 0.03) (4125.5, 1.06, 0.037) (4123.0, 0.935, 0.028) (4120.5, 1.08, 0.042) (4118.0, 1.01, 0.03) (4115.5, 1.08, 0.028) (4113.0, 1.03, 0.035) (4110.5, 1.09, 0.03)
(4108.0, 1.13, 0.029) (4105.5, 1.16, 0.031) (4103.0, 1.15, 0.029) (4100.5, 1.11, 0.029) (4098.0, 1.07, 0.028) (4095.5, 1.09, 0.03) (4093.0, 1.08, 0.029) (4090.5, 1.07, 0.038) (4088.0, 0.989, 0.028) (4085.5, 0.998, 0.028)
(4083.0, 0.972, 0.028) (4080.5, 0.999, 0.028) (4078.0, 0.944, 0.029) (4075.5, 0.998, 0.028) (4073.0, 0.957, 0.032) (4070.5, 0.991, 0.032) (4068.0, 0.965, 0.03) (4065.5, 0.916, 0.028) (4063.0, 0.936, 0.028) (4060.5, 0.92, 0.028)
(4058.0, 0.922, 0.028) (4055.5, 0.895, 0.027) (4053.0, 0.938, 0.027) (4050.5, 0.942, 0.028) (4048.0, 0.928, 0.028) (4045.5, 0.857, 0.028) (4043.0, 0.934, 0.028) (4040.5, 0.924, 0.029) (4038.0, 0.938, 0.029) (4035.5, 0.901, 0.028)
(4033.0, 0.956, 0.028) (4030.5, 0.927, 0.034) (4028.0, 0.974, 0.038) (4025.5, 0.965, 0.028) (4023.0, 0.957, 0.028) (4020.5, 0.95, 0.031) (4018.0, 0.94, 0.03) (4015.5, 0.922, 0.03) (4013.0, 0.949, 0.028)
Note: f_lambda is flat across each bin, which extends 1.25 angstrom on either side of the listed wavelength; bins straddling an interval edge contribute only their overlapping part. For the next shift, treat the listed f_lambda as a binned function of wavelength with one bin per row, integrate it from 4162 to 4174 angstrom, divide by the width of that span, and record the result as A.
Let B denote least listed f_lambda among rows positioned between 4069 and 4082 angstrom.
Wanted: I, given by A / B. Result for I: 0.94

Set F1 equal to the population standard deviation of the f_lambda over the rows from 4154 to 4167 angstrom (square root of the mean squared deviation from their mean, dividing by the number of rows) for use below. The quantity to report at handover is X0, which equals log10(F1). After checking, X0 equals -1.52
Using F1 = 0.030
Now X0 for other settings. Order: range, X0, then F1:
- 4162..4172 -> -1.60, 0.025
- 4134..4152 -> -1.83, 0.015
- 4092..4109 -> -1.49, 0.032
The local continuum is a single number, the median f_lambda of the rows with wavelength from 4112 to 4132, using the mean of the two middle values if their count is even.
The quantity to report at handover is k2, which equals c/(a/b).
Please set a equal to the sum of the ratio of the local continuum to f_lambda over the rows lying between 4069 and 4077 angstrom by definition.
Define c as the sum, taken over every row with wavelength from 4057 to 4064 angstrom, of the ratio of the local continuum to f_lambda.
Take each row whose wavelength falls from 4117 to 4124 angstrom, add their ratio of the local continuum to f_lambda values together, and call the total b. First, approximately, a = 3.19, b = 3.12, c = 3.39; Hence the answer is 3.3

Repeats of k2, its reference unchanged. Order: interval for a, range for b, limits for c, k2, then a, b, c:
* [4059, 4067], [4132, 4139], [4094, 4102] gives 2.8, 3.39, 3.28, 2.88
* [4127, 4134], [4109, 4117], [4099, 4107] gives 2.5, 3.18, 2.94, 2.75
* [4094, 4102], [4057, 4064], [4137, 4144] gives 3.9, 2.88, 3.39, 3.33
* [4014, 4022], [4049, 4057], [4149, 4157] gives 3.5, 3.35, 3.39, 3.50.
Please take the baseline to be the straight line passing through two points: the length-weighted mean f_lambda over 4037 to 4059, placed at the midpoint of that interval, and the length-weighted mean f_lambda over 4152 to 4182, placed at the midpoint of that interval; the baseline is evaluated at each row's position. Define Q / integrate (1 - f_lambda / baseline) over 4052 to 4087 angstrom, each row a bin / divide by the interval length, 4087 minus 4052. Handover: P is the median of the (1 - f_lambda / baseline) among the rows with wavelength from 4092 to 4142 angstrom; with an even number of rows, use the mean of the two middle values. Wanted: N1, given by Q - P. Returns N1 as 0.14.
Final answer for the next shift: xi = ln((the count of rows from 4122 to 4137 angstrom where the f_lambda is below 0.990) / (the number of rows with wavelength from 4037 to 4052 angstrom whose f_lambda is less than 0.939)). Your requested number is -0.5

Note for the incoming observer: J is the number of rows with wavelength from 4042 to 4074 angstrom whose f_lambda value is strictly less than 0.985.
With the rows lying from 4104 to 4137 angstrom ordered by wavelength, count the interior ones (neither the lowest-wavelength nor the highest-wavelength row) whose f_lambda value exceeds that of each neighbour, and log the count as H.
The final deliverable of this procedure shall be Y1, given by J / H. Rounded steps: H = 4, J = 12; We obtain 3.0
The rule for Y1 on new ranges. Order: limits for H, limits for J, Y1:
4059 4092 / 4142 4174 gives 2.6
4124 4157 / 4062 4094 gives 1.5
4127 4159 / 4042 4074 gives 3.0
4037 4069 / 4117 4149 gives 2.0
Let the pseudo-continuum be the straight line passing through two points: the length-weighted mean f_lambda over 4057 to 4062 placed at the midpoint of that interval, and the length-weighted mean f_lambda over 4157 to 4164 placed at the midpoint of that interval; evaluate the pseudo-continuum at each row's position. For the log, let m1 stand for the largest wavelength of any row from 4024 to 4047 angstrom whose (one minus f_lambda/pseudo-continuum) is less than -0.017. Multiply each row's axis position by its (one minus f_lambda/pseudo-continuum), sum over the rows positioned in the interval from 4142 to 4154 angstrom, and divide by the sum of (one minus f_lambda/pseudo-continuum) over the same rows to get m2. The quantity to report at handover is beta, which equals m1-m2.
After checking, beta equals -114.9 angstrom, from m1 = 4033.0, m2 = 4147.9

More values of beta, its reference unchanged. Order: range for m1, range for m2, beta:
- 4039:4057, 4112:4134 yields -71.7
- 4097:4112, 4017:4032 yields 85.7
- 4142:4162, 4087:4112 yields 57.3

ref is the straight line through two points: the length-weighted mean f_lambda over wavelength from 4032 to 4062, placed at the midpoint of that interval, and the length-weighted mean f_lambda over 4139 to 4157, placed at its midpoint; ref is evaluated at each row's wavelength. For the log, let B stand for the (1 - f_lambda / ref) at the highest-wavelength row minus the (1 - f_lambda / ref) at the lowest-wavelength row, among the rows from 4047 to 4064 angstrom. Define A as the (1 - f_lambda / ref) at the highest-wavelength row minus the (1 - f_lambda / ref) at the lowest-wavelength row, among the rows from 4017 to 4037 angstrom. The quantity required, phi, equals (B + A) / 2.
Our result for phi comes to 0.016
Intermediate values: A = 0.04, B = -0.01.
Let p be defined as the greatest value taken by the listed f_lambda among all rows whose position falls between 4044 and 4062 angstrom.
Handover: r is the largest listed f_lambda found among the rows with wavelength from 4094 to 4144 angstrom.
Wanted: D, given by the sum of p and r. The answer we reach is 2.102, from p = 0.942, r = 1.16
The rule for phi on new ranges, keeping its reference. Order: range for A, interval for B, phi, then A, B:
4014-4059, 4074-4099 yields -0.041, 0.00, -0.08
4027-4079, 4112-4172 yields 0.099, 0.03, 0.17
